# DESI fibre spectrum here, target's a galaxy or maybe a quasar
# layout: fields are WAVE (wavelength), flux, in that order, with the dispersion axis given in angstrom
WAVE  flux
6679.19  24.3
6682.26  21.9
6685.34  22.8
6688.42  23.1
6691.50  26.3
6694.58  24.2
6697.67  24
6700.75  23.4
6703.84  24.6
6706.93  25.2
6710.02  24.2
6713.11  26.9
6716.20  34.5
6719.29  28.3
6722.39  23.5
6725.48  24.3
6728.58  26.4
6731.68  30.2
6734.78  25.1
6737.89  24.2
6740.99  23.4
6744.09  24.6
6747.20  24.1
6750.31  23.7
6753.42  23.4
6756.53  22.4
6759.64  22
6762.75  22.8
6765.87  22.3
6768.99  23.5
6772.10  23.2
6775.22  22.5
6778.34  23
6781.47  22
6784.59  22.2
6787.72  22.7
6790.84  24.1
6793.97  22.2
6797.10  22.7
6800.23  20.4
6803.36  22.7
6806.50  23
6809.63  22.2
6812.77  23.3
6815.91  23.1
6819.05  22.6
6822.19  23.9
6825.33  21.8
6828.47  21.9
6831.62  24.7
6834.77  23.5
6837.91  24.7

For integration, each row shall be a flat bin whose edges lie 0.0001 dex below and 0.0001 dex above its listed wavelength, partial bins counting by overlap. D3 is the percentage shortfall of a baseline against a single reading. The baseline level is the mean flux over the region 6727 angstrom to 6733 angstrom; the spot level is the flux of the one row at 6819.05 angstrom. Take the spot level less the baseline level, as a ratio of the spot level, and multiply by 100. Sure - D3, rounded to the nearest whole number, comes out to -25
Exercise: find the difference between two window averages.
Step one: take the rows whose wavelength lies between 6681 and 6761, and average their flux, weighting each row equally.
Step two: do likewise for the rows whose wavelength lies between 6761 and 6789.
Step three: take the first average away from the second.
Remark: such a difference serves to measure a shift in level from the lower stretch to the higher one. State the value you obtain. -2.2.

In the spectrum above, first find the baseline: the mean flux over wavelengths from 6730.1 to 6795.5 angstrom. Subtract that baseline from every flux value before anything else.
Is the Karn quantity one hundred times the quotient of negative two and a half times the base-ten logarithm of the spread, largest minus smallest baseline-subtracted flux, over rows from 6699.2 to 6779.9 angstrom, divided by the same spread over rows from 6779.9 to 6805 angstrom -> -74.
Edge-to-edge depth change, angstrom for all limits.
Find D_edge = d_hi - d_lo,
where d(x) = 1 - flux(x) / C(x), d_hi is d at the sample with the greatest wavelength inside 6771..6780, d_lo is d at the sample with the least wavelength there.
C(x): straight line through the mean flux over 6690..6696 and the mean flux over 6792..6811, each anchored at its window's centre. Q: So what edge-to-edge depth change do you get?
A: 0.00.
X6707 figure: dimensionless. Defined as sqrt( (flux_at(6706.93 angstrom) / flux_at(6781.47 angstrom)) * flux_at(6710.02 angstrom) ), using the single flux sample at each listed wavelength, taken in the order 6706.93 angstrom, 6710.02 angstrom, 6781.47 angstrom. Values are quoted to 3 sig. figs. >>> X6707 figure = 5.26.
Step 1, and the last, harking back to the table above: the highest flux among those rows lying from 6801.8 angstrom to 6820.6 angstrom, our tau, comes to 23.3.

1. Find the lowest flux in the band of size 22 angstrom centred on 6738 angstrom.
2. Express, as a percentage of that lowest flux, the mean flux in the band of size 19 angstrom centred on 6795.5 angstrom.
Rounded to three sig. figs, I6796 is 96.0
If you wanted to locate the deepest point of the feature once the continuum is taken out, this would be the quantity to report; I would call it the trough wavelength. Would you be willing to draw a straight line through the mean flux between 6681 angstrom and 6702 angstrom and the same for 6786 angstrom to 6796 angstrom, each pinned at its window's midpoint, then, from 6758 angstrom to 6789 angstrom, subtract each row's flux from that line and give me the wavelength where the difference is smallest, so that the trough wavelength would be 6768.99 angstrom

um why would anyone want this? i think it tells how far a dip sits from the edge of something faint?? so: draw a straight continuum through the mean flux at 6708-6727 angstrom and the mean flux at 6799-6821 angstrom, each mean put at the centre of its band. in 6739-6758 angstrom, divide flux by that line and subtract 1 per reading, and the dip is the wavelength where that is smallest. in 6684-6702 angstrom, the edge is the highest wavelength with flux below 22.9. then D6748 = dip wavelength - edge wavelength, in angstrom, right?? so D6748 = 71.2 angstrom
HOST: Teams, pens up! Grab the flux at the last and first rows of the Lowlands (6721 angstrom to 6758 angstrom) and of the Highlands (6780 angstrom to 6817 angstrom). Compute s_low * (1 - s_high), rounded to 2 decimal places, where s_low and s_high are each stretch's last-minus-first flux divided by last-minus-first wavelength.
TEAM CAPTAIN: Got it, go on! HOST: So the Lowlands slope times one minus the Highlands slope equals -0.03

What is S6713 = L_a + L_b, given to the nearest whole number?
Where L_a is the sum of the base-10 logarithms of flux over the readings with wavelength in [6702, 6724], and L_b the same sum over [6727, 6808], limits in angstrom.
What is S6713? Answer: 46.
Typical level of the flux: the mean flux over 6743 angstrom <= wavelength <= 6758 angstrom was 23.6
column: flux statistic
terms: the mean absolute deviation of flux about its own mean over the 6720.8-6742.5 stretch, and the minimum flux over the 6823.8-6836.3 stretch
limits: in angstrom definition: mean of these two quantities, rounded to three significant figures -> 11.8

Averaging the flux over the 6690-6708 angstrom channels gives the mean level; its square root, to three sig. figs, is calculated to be 4.96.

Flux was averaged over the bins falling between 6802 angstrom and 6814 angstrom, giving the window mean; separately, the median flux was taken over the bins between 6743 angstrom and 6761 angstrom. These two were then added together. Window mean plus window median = 46.3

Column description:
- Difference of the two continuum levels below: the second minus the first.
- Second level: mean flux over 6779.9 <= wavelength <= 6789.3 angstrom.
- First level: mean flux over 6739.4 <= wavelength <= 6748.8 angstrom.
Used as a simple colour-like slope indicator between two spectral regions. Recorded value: -1.7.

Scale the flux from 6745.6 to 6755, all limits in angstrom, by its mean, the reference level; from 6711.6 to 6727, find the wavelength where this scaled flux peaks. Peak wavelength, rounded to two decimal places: 6716.20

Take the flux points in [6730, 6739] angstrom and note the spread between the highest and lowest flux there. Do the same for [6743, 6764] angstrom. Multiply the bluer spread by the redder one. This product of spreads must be 16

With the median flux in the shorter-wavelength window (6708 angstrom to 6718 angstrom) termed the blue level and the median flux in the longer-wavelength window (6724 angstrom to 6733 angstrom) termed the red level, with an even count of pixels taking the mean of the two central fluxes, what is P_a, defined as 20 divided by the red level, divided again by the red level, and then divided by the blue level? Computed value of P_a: 0.0011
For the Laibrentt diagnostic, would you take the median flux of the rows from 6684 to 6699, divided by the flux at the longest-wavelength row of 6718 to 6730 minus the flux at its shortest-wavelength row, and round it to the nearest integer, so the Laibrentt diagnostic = -13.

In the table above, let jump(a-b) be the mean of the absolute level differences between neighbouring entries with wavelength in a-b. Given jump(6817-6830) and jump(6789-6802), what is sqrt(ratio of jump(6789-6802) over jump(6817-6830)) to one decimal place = 1.2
